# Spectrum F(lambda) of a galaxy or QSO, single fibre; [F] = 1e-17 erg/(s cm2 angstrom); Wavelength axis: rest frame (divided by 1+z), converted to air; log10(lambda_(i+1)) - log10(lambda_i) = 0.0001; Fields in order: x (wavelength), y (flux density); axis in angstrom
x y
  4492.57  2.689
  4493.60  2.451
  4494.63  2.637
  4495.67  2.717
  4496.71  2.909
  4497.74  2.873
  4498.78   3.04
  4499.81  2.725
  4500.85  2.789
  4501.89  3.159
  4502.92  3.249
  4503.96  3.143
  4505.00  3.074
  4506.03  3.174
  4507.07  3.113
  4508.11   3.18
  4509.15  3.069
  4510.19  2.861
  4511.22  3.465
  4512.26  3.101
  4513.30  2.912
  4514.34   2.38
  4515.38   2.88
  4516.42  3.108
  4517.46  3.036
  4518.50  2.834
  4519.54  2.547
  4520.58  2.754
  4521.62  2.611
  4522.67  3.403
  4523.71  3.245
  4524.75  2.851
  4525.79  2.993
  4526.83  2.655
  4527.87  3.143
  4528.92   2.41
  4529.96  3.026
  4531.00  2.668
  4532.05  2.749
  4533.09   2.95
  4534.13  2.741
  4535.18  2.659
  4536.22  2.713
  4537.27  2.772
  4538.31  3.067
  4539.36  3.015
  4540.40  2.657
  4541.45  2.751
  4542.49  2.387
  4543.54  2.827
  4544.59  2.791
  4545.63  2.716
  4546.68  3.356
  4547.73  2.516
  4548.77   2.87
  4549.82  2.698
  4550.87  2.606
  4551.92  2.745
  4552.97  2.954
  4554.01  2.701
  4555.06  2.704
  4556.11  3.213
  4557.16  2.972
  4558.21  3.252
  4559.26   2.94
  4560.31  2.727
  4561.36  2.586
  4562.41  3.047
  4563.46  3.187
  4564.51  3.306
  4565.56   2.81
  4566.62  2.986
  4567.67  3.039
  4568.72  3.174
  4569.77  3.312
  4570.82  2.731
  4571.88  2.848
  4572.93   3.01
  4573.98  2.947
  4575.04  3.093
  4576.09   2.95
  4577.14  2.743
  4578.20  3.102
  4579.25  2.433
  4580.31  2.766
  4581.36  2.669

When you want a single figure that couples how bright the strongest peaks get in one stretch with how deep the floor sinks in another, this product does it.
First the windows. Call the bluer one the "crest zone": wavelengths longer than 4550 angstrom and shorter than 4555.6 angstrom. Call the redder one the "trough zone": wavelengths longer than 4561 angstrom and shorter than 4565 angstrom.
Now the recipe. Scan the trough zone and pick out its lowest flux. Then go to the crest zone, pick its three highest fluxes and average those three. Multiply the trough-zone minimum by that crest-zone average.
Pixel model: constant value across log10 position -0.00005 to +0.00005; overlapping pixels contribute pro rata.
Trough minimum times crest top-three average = 7.2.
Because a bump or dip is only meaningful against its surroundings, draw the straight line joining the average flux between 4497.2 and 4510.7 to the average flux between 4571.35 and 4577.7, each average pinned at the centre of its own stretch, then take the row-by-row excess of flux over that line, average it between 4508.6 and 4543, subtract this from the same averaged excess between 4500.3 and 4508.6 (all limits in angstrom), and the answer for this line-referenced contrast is 0.22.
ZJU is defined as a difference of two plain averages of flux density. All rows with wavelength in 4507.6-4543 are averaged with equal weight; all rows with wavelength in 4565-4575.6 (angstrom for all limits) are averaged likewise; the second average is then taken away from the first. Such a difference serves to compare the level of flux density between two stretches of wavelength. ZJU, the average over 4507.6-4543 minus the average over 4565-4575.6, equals -0.12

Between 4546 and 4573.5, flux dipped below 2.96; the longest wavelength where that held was 4571.88 angstrom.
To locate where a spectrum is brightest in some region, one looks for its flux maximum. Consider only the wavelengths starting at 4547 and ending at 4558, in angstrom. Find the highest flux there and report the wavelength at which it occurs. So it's 4556.11 angstrom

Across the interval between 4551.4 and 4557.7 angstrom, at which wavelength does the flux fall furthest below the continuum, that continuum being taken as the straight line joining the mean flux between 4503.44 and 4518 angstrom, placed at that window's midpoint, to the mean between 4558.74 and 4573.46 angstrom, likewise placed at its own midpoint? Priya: 4554.01 angstrom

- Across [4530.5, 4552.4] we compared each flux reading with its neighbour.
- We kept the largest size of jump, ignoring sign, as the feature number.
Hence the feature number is 0.84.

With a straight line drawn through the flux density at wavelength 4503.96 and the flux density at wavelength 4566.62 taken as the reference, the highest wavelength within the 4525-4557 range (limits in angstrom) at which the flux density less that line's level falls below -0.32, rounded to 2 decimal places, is 4550.87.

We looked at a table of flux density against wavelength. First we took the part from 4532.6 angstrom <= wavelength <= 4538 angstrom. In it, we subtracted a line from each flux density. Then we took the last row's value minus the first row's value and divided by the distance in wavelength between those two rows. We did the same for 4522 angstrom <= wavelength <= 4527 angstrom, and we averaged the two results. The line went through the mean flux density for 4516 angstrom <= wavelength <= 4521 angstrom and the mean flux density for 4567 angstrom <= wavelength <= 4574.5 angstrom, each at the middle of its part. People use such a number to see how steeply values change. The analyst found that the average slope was -0.11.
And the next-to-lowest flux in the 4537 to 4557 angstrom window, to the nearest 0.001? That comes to 2.516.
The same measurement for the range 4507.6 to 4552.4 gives 2.387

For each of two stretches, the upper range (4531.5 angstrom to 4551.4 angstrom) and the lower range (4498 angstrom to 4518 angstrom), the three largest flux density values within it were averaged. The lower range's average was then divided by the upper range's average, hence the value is 1.048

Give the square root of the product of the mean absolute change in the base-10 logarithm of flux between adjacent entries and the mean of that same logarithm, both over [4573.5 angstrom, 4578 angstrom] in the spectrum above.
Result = 0.107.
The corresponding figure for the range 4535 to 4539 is 0.096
